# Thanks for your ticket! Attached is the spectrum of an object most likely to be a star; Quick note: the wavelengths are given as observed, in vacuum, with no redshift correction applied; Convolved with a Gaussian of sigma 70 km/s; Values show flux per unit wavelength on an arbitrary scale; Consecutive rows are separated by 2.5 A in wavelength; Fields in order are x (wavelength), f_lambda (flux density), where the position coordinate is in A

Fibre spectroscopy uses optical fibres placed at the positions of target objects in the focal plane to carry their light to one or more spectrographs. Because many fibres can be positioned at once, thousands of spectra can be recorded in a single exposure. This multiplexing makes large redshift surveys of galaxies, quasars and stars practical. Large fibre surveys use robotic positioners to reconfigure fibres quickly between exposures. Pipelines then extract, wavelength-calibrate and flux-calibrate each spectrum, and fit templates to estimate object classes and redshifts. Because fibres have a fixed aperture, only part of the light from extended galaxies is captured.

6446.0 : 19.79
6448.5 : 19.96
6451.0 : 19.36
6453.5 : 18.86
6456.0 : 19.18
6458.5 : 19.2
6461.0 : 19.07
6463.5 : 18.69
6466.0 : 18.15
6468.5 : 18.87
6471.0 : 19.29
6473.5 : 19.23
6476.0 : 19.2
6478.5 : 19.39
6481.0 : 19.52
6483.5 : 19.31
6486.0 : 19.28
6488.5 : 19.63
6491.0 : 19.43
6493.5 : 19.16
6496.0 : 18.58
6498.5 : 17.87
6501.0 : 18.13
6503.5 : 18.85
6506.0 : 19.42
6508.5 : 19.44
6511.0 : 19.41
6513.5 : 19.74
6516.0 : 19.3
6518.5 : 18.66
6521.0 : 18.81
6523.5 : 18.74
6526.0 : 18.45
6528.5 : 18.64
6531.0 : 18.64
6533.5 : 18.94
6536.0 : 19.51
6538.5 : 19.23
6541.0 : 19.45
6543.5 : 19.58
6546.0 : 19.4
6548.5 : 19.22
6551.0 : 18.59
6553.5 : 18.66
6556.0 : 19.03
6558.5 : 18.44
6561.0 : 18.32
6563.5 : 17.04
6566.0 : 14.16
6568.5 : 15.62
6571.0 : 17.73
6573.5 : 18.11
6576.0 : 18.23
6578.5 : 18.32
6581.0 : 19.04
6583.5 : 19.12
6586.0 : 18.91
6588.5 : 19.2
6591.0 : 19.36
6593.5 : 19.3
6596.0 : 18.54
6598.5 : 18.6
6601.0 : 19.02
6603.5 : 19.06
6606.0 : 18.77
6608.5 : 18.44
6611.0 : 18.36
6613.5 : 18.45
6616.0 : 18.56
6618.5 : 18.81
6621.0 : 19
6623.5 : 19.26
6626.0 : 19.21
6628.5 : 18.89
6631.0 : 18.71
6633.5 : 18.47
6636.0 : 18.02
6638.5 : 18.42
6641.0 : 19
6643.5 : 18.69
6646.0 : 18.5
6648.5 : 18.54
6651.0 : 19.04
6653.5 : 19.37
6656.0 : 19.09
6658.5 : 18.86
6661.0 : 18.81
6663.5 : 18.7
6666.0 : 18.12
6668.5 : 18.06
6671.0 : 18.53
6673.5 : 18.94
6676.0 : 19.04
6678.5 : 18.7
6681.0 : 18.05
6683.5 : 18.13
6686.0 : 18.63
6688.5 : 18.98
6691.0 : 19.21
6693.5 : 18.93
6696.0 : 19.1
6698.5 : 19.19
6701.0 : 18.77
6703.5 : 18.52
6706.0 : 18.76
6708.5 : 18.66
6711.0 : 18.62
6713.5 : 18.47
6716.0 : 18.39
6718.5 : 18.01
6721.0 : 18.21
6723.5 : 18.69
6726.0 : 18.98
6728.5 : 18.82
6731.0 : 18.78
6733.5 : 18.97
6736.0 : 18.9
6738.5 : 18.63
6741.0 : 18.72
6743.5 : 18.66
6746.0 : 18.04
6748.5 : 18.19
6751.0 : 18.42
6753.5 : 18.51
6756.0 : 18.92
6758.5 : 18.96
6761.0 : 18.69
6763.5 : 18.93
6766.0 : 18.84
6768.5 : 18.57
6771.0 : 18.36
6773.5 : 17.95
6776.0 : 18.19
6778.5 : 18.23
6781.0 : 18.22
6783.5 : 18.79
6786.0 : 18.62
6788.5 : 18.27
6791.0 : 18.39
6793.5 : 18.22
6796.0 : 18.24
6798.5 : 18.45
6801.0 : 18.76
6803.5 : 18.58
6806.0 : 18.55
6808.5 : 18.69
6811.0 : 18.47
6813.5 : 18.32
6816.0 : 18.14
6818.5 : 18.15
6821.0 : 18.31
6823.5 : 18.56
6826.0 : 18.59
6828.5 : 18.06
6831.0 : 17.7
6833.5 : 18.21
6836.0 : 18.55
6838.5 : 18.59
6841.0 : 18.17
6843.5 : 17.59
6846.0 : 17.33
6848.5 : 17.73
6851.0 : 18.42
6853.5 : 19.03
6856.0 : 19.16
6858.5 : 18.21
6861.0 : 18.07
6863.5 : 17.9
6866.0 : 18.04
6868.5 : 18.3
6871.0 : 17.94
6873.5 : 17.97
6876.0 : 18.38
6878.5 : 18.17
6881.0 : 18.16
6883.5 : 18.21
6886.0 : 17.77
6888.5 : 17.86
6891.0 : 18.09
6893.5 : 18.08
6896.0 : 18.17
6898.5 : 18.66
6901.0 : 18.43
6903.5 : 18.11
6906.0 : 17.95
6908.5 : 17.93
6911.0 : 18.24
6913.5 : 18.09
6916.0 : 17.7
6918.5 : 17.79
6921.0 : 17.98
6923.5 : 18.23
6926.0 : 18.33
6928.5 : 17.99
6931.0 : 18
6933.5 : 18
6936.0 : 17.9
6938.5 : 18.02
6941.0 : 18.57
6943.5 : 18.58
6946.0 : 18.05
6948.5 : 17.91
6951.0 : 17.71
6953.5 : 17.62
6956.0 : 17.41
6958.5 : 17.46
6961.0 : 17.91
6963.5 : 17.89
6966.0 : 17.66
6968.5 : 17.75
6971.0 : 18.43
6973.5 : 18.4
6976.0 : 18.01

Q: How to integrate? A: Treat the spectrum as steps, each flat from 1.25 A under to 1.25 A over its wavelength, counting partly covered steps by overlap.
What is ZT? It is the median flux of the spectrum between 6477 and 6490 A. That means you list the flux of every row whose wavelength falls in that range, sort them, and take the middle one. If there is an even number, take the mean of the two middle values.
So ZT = 19.4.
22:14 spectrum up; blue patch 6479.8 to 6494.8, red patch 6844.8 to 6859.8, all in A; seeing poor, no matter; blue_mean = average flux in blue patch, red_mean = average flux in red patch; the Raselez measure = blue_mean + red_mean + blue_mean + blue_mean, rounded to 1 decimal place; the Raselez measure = 76.5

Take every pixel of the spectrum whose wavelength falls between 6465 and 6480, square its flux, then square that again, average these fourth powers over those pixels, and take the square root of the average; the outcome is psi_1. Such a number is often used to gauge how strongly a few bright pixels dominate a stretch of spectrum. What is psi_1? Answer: 362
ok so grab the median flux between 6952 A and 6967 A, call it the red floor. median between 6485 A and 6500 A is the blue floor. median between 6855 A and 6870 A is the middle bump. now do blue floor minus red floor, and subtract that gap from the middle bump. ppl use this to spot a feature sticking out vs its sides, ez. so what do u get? 16.6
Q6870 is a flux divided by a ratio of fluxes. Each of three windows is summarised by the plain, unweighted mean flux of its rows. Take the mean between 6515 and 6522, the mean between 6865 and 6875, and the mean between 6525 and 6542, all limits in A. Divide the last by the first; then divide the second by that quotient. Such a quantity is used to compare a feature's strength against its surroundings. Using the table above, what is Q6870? 18.0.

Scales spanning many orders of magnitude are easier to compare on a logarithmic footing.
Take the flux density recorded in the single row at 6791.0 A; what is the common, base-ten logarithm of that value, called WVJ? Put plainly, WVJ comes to 1.26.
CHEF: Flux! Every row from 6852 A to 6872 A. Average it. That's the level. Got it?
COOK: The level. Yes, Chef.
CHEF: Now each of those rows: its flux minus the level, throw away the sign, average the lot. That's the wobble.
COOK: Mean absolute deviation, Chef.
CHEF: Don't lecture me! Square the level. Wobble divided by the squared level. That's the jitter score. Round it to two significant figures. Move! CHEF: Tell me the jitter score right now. 0.0011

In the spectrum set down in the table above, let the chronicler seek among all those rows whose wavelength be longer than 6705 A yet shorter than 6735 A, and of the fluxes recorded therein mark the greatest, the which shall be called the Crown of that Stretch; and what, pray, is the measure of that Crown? 18.98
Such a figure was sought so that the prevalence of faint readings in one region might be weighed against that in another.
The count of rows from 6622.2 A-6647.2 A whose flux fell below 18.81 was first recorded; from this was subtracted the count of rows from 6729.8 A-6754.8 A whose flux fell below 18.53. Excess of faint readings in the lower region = 2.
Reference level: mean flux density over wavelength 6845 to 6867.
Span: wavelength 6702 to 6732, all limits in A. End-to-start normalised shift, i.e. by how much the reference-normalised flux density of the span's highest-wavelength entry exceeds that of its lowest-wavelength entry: 0.014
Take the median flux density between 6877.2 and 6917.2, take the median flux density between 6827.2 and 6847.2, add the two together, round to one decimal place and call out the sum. 36.2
